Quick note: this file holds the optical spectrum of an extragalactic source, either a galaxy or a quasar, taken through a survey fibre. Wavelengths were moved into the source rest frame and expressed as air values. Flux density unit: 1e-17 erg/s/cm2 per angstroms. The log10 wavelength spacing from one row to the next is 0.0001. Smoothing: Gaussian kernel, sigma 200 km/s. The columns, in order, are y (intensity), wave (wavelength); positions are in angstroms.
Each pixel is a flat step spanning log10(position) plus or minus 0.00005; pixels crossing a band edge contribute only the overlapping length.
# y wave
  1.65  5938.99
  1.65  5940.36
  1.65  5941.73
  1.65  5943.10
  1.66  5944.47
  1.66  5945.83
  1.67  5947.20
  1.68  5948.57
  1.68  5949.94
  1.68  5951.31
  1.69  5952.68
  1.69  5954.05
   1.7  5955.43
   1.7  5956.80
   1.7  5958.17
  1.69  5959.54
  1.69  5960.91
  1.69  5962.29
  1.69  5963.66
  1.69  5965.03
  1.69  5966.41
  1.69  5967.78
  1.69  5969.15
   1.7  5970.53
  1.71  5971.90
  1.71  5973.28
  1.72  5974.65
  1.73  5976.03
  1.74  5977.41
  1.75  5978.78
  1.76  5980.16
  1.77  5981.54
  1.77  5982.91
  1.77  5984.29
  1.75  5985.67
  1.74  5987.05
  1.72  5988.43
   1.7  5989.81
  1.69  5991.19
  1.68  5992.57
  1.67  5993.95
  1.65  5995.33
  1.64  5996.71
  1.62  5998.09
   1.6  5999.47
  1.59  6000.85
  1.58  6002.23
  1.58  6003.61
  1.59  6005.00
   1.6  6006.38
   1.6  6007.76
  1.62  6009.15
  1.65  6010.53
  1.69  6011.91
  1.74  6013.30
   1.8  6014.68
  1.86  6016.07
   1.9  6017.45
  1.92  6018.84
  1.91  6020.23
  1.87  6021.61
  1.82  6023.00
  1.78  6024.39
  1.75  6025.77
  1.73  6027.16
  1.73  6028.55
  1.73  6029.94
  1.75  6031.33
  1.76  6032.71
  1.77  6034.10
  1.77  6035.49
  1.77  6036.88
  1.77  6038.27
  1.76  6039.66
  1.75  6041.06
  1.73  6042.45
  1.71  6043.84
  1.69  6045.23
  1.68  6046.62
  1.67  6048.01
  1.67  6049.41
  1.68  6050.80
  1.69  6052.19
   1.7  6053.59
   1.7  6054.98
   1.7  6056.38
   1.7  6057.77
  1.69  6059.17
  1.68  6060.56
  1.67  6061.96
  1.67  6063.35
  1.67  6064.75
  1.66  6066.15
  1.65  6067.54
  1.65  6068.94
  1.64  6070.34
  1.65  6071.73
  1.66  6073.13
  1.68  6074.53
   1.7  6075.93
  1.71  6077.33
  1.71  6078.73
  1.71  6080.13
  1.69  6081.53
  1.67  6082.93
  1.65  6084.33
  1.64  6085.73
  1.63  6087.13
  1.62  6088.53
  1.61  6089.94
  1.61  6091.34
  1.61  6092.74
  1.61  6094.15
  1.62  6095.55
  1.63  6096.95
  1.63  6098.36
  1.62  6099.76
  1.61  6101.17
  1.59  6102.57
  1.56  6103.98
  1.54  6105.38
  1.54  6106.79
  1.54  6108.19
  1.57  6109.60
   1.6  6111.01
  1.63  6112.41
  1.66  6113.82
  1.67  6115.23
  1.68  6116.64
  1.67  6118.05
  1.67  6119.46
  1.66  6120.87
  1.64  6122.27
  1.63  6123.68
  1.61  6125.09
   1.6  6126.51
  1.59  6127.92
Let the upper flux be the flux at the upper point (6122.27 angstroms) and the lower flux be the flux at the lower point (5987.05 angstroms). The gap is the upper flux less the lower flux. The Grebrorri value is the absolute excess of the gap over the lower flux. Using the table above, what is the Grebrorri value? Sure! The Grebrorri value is 1.840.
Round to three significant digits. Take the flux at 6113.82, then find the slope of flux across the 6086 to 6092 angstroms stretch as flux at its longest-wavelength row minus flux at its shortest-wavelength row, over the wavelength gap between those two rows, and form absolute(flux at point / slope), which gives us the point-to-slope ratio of 349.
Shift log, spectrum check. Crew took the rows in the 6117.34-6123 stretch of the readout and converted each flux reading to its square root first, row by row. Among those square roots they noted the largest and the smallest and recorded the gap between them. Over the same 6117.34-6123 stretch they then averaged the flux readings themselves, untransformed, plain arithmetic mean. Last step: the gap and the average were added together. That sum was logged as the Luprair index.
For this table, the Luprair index 1.67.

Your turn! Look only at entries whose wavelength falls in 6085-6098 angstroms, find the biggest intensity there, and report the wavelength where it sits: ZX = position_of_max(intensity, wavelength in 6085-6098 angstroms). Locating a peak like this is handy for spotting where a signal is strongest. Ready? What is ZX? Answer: 6085.73 angstroms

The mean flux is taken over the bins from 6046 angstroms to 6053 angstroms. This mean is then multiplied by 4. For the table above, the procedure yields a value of 6.71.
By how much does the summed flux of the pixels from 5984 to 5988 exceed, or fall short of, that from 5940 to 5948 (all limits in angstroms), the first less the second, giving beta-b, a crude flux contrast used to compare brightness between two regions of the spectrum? -4.7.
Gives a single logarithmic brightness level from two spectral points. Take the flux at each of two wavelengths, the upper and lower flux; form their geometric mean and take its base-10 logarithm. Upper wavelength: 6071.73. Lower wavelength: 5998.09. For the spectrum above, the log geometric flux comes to 0.213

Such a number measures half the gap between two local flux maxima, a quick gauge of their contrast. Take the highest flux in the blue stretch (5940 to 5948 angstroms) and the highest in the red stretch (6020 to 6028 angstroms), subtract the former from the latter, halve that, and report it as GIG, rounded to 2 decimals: 0.12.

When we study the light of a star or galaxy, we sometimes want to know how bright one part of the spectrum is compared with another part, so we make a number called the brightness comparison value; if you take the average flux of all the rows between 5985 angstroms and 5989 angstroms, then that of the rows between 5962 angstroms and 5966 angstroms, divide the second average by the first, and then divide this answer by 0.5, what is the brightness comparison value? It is 1.95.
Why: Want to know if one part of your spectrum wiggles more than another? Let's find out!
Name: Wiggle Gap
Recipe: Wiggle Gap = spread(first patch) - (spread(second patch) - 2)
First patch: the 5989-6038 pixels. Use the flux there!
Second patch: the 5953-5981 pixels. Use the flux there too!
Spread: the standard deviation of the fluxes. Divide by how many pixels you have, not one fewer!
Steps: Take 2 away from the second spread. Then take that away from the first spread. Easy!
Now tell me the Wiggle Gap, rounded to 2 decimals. 2.08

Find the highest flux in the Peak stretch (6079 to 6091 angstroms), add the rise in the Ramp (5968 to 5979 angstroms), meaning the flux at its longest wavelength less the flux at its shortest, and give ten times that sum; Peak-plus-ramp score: 17.7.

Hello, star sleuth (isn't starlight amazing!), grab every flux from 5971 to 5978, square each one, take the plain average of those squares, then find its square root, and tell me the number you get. 1.72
